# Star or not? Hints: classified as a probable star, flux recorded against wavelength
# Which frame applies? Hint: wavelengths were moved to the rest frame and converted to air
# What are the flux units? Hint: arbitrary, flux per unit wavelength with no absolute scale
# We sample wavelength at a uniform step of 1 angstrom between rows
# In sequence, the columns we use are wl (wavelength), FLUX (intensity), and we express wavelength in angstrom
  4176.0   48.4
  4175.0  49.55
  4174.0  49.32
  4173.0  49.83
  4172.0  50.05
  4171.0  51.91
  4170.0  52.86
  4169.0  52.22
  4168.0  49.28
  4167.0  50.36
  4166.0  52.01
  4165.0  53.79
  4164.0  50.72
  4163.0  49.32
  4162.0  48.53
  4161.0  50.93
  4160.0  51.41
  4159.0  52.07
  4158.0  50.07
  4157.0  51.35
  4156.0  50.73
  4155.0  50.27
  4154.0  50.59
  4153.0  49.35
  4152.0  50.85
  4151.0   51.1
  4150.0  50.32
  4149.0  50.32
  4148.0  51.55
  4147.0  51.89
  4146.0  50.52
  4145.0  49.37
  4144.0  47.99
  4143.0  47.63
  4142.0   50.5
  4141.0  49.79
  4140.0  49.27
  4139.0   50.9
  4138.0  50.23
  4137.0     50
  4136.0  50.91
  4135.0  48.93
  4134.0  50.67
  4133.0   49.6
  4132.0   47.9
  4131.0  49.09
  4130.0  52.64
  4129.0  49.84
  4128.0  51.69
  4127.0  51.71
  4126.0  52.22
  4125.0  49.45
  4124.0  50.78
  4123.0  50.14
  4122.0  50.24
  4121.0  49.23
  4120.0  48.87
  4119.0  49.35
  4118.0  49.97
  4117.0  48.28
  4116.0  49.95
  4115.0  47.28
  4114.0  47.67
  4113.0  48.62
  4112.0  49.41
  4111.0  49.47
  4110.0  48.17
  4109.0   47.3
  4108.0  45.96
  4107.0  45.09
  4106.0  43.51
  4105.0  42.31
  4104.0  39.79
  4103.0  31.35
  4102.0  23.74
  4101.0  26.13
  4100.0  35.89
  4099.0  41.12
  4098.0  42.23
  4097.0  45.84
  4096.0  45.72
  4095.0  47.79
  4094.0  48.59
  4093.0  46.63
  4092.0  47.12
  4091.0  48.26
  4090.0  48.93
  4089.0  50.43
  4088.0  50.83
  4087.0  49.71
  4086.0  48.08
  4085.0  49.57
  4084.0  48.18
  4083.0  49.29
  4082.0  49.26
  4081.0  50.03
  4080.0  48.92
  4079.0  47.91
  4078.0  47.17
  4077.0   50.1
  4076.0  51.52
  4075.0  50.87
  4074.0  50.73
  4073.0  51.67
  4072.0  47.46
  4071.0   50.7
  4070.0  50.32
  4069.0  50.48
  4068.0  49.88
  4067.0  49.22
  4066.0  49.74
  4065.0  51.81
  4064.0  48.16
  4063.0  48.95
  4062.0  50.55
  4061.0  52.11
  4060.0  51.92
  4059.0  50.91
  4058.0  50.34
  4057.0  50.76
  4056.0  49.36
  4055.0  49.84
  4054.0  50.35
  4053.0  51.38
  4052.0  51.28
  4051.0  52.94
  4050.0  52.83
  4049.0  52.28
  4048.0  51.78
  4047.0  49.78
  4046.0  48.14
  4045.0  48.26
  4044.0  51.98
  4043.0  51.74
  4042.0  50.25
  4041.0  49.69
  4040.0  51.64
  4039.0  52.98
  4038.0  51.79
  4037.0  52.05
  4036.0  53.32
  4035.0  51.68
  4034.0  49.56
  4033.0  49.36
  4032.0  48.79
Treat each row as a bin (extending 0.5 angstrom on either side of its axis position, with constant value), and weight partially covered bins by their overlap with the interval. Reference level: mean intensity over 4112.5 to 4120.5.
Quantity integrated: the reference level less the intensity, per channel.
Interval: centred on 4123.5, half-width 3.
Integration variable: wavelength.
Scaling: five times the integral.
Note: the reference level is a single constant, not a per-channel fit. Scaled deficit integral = -48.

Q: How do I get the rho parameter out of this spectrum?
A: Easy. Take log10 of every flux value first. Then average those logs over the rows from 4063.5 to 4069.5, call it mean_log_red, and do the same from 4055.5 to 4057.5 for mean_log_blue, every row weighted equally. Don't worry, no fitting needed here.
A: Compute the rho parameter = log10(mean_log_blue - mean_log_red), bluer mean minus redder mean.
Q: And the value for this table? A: -2.79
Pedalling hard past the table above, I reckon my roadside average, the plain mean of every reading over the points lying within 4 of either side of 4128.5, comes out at 50.6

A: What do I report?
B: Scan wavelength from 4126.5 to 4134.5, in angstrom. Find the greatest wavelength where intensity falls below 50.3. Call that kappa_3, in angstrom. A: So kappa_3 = 4133.0 angstrom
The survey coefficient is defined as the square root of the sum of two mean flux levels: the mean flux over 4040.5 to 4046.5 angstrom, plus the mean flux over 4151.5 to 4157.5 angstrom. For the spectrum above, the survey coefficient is 10.0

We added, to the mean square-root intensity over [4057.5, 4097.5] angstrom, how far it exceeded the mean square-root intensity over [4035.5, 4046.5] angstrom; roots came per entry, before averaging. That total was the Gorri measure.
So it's 6.91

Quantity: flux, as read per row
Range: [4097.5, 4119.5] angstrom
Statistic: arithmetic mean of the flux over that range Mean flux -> 43.30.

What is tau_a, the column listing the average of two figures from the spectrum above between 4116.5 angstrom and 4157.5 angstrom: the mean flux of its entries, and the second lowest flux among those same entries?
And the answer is 49.0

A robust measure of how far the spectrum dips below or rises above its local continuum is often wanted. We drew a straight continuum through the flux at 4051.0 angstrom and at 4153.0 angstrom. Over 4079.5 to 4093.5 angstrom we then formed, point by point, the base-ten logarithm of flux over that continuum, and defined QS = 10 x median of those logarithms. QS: -0.23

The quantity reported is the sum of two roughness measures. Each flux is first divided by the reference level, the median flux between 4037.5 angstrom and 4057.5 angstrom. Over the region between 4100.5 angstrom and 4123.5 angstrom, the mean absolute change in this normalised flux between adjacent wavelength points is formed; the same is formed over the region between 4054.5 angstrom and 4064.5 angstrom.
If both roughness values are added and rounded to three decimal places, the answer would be 0.052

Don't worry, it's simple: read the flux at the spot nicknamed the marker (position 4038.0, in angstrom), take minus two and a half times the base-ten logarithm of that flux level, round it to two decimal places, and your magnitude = -4.29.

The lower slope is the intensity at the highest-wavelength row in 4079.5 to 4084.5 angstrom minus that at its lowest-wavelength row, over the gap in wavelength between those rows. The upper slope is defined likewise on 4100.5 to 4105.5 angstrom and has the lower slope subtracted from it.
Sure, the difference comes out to 4.2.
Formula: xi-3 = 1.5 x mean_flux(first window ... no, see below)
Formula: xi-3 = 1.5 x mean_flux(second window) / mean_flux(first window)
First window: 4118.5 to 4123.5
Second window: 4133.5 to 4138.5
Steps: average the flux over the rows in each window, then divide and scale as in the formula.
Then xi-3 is 1.52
